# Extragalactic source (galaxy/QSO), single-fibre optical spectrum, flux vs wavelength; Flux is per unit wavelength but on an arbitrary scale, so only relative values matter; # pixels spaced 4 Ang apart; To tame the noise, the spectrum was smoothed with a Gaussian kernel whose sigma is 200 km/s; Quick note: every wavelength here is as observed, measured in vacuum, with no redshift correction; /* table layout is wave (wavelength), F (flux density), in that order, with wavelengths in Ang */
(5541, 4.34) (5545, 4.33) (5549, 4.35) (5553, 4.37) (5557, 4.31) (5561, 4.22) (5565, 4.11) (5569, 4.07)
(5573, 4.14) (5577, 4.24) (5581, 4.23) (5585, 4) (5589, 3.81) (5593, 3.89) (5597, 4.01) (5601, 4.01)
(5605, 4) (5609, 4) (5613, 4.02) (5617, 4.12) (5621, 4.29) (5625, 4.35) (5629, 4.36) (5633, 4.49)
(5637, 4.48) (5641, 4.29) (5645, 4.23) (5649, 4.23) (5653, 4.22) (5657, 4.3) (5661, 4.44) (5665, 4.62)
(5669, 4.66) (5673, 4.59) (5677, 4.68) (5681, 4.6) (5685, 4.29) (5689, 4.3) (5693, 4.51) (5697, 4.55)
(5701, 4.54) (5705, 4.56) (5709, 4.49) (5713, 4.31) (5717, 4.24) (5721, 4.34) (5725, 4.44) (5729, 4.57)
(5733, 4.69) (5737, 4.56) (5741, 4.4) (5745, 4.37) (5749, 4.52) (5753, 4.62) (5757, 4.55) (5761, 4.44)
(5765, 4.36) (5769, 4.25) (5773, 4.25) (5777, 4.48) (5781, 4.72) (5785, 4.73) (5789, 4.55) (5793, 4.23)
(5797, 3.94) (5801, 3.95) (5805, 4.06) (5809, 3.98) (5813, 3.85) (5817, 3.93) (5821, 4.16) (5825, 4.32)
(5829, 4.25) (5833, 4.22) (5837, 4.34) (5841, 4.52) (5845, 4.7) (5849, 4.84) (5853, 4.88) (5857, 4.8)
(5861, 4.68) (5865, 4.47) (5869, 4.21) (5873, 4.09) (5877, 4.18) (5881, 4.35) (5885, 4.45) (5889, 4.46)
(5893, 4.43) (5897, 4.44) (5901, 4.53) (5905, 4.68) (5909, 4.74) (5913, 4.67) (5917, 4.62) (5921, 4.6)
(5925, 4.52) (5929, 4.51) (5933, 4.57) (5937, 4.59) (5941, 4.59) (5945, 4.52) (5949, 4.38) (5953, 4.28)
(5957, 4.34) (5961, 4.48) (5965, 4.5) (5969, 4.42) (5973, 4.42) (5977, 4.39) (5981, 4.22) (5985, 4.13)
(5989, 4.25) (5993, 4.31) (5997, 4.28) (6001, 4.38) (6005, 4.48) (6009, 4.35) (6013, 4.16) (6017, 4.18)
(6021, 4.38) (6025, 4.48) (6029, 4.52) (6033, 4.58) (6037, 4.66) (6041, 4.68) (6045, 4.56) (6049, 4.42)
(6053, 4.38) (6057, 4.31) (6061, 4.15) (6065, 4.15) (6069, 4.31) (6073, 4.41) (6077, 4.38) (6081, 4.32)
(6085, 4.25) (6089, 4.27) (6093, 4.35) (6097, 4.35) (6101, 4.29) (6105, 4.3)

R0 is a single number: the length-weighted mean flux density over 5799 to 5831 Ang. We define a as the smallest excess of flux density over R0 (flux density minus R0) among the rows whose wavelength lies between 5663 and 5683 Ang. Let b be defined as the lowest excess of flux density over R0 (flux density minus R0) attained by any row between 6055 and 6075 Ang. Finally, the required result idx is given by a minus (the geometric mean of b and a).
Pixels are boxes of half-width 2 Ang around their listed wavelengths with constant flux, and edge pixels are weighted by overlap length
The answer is 0.3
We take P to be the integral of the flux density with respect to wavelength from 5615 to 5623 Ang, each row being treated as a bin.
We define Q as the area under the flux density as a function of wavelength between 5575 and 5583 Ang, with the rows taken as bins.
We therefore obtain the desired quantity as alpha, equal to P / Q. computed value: 0.99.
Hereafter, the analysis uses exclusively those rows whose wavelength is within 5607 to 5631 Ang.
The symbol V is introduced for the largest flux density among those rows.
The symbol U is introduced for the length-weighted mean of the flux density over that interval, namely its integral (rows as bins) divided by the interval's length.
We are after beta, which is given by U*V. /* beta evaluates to 18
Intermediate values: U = 4.2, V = 4.36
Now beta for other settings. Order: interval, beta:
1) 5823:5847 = 21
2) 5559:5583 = 18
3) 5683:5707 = 20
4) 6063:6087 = 19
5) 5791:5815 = 17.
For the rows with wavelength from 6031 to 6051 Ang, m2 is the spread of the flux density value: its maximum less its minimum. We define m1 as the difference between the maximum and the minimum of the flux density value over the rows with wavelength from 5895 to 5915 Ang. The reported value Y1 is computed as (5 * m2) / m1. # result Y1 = 4.3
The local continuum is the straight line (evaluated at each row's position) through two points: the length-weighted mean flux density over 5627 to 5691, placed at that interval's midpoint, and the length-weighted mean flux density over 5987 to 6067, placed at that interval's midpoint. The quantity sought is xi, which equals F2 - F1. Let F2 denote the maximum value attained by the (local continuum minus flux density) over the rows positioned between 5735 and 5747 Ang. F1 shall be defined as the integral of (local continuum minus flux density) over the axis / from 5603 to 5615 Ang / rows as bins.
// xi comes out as -5.0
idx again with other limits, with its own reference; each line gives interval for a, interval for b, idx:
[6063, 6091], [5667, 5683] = -0.1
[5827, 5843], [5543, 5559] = 0.0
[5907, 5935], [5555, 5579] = 0.4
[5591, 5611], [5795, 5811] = -0.3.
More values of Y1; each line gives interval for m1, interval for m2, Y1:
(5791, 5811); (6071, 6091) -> 2.8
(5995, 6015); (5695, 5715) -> 3.9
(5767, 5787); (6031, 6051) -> 2.7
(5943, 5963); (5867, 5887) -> 7.5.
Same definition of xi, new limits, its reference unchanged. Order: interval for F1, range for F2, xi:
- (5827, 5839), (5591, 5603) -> -1.1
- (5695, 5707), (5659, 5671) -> 1.6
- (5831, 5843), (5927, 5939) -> -0.6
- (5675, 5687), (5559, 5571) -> 1.6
